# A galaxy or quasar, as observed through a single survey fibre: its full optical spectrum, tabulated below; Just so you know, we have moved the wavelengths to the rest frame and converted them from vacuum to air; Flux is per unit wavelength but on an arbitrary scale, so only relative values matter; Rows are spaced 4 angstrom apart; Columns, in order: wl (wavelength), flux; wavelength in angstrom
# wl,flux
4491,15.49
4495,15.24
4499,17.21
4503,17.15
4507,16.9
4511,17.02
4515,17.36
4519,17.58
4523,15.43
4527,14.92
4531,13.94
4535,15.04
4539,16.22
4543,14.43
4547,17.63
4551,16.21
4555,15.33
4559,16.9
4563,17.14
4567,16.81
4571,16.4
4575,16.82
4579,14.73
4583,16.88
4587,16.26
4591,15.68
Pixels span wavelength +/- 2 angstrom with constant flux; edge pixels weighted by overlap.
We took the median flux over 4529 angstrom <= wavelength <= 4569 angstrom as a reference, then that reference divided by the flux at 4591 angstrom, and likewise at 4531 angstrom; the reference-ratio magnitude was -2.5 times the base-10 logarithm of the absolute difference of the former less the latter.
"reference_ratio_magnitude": 2.2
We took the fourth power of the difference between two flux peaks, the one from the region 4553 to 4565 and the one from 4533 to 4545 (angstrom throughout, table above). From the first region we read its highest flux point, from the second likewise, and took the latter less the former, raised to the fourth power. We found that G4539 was 0.72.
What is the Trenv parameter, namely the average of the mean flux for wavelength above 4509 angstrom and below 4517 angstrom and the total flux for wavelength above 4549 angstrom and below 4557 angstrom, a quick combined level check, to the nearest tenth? 24.4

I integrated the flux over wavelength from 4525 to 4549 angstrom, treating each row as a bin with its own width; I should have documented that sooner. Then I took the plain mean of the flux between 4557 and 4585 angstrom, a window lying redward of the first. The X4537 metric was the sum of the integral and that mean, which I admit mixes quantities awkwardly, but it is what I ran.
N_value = 385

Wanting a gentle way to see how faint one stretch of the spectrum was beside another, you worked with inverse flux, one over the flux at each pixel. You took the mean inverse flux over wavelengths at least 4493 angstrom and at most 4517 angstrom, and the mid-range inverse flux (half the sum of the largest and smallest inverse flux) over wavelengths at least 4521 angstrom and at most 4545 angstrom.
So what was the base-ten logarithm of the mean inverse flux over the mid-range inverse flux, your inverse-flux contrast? -0.049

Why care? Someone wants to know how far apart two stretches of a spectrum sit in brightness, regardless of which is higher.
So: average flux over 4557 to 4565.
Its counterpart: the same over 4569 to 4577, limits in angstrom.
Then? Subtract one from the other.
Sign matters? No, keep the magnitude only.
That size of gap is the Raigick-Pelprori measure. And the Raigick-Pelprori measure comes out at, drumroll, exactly 0.41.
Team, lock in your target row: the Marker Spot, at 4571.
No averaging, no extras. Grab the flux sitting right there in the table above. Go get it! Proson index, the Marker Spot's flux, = 16.4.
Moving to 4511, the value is 17.02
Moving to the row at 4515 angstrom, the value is 17.36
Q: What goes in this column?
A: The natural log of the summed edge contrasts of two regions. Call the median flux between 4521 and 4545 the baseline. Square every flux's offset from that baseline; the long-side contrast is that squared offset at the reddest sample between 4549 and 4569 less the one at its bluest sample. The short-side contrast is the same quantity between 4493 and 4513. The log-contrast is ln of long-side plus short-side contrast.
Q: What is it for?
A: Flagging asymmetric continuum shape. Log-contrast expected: 1.8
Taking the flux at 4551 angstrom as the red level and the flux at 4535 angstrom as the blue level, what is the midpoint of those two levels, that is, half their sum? 15.6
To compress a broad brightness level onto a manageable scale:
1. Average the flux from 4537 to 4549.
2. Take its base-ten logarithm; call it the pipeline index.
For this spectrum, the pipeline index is 1.21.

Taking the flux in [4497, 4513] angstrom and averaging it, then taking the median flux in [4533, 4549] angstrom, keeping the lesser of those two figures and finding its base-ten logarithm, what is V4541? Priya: 1.19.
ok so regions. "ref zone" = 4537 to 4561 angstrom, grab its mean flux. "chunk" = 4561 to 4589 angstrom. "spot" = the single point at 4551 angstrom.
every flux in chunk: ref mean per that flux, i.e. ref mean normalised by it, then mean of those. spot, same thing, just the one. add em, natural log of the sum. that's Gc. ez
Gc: 0.682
